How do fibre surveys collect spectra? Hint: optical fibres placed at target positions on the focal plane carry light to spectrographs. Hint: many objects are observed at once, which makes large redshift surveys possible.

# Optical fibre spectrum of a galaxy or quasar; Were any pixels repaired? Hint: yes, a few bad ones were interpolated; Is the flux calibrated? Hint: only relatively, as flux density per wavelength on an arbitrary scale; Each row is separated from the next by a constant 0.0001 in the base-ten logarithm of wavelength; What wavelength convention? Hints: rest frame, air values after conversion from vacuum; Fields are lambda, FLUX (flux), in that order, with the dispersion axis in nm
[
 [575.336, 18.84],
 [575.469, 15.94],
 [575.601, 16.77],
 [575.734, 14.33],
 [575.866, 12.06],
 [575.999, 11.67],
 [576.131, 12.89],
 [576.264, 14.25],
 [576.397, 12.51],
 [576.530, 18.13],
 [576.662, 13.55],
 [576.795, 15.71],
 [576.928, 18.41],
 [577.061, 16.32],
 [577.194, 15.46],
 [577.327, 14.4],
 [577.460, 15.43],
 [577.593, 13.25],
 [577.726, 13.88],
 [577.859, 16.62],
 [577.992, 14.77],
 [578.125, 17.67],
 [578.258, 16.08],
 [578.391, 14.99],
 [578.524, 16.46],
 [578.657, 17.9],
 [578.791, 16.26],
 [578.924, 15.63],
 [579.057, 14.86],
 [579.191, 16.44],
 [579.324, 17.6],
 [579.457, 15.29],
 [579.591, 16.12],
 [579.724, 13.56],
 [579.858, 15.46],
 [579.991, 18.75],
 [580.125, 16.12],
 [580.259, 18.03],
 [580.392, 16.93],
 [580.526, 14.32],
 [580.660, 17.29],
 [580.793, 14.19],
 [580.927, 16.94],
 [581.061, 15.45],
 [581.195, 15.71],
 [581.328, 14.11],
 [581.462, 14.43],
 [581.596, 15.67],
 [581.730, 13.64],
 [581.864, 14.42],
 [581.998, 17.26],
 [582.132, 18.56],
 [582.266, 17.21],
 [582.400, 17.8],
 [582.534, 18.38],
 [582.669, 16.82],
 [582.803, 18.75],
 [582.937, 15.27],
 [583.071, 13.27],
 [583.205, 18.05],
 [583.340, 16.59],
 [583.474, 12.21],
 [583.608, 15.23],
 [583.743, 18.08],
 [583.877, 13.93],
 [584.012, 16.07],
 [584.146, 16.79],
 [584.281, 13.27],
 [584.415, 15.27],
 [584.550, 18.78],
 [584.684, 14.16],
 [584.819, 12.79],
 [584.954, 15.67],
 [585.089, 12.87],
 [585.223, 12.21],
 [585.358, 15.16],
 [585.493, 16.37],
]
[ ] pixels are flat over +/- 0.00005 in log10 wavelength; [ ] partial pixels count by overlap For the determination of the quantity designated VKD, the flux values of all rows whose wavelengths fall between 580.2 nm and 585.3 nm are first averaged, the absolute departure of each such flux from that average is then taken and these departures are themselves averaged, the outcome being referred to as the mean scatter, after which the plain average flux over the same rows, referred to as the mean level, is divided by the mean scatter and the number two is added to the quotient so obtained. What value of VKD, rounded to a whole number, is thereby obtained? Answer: 11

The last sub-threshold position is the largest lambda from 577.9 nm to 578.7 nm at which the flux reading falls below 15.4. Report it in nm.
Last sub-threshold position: 578.391 nm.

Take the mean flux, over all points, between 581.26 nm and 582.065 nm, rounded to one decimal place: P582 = 14.9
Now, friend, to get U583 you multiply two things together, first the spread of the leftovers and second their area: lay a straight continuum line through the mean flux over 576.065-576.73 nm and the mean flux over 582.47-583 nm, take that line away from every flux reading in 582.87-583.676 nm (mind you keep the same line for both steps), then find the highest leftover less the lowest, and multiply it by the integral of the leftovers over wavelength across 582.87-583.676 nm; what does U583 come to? -12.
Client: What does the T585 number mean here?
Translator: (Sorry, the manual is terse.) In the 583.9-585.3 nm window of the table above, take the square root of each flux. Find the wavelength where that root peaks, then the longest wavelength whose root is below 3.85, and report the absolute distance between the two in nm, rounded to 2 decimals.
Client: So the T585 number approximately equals 0.67 nm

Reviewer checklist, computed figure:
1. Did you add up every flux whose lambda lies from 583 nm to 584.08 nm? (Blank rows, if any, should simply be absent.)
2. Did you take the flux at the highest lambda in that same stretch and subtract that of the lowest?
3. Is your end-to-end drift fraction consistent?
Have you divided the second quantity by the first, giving 0.02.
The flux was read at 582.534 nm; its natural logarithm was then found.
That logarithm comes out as 2.91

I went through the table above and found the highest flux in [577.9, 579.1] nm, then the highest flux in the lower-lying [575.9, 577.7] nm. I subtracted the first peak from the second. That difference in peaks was 0.5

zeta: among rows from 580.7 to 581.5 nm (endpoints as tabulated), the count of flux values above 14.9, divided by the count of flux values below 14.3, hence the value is 1.5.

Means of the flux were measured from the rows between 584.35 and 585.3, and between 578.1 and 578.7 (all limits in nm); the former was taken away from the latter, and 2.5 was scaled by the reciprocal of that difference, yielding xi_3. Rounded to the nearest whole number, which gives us 1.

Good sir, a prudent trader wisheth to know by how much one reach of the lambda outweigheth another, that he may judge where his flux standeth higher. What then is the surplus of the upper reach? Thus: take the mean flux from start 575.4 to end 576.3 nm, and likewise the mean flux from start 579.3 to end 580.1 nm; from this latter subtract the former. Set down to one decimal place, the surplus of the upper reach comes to 2.1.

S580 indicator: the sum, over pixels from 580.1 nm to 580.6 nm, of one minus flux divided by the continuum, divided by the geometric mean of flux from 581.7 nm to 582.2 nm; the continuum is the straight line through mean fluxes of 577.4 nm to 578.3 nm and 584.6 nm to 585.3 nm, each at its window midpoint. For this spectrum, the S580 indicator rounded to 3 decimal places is -0.027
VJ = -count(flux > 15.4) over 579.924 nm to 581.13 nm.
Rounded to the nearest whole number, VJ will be -7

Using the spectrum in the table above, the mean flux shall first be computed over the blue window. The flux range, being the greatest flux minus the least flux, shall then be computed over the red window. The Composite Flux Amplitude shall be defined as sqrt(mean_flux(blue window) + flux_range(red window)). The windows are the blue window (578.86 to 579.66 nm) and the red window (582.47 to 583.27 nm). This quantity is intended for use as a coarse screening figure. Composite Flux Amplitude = 4.63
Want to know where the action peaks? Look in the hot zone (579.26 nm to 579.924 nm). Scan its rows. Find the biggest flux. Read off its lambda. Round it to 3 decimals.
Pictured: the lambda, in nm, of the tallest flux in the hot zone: 579.324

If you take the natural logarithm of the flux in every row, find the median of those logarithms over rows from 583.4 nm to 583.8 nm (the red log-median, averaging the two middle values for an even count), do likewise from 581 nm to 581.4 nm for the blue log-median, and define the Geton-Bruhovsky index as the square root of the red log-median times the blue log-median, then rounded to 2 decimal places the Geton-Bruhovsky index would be 2.73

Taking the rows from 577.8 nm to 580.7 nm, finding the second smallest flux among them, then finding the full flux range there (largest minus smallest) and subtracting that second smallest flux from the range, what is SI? -9.1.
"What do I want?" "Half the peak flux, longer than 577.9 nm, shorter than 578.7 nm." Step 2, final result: 8.95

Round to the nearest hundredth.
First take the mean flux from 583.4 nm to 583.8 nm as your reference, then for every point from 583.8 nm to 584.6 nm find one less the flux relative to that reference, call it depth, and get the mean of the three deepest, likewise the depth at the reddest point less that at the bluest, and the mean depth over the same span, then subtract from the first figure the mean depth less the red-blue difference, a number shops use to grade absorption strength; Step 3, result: -0.22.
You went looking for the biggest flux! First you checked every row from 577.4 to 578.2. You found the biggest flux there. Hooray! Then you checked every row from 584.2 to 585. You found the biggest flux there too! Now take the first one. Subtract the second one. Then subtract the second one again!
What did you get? -19.9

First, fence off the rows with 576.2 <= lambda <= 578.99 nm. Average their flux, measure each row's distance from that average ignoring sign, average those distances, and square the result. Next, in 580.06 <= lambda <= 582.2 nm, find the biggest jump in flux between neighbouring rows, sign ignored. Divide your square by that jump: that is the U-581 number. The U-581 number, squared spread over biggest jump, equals 0.54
